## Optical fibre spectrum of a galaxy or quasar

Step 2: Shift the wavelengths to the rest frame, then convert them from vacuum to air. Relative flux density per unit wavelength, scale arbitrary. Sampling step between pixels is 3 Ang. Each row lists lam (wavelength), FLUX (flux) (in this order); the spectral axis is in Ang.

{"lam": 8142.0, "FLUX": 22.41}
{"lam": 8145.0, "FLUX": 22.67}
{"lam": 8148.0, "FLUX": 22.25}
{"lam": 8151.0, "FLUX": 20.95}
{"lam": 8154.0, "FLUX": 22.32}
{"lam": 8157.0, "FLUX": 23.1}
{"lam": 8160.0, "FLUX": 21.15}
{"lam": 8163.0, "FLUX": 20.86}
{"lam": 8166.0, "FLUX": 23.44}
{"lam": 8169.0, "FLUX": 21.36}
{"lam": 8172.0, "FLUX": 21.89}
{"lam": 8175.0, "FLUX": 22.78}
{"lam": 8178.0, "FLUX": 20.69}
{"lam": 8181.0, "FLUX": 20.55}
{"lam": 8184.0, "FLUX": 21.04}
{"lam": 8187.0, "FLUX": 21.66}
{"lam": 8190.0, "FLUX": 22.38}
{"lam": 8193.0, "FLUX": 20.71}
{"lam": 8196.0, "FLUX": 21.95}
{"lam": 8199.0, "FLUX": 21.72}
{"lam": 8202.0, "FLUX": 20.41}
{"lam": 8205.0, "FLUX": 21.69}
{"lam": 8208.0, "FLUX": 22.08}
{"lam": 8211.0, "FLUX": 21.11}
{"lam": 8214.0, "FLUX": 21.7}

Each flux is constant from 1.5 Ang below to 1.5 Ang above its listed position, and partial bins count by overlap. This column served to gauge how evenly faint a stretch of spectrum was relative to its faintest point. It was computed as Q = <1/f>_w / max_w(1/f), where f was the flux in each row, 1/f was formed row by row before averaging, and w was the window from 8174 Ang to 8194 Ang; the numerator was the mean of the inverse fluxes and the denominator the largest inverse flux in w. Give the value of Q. 0.962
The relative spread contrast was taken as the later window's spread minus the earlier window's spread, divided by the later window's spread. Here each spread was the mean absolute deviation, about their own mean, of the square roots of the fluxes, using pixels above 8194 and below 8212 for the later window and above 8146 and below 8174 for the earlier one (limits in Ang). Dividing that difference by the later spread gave -0.52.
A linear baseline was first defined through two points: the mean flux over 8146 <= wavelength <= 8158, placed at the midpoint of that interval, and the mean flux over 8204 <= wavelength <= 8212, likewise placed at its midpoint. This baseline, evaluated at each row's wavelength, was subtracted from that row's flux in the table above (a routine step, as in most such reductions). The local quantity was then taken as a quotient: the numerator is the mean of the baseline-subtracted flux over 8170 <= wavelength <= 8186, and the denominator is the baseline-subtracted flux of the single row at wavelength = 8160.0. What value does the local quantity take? 0.6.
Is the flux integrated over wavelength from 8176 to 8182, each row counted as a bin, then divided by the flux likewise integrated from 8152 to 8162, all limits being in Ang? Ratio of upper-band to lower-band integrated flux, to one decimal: 0.6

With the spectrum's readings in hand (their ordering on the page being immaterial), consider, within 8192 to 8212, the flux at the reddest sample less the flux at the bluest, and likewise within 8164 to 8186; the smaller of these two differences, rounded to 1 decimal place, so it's -2.4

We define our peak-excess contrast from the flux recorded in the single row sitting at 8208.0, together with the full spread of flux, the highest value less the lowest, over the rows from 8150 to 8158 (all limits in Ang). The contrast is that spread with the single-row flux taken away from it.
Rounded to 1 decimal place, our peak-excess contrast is -19.9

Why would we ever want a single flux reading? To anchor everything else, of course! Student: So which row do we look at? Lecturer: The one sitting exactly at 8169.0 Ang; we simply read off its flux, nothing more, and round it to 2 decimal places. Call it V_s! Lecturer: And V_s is 21.36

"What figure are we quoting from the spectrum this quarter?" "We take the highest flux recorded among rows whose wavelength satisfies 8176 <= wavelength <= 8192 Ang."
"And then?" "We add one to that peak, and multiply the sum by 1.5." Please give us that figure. 35.1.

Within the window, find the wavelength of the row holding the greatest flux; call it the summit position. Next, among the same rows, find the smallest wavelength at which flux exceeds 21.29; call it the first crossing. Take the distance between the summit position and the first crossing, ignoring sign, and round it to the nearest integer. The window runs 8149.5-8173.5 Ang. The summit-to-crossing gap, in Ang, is 12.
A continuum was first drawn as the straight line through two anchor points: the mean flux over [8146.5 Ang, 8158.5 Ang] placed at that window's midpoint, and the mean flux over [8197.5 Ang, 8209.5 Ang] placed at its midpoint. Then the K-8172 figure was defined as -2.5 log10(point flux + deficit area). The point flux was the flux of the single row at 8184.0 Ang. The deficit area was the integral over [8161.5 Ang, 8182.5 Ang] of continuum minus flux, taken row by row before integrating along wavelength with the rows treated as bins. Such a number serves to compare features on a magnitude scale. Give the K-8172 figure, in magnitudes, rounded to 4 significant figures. -3.543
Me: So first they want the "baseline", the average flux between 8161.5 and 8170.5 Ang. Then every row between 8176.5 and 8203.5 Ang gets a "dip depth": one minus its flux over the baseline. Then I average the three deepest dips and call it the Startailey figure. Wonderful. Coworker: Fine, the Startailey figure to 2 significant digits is 0.061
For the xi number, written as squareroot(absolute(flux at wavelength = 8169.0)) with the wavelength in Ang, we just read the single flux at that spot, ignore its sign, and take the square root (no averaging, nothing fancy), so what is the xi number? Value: 4.62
